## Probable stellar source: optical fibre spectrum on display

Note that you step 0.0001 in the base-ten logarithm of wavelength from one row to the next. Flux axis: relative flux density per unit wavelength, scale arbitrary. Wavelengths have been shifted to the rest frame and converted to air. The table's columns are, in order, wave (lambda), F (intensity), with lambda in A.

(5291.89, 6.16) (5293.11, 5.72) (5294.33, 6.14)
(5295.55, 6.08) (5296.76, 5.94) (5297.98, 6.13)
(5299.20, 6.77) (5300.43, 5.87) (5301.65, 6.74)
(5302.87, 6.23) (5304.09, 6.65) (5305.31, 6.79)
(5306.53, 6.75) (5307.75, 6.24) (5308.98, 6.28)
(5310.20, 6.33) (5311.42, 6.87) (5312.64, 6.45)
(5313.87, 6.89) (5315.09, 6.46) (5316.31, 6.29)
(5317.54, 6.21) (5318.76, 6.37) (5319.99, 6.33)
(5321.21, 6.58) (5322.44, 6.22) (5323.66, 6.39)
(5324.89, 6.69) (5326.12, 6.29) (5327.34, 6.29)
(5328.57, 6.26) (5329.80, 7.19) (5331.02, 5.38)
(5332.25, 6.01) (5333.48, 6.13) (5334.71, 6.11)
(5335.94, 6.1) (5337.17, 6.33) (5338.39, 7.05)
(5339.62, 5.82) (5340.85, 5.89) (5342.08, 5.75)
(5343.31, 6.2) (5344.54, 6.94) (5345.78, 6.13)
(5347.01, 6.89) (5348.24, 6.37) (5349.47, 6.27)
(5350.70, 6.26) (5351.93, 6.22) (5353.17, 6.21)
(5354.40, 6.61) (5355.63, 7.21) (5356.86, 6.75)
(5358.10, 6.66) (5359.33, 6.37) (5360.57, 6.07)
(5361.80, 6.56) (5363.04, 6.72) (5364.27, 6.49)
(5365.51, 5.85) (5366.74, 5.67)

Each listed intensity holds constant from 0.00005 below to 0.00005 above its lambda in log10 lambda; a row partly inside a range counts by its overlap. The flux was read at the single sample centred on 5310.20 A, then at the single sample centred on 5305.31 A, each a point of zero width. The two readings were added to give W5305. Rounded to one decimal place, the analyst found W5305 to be 13.1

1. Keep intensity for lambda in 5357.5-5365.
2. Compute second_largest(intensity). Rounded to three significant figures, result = 6.66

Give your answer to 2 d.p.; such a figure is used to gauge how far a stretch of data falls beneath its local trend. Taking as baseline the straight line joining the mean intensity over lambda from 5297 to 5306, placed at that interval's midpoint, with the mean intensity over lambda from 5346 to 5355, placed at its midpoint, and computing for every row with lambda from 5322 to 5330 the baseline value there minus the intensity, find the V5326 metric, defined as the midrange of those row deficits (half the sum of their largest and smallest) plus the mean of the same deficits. -0.32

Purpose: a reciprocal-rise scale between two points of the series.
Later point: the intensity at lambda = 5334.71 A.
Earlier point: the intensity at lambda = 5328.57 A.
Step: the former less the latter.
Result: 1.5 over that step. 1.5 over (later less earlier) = -10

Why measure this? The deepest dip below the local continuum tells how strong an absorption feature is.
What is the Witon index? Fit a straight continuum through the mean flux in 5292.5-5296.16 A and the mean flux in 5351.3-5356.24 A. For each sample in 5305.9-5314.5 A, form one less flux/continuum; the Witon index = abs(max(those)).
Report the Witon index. 0.02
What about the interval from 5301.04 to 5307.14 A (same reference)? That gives 0.03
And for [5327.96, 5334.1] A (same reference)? 0.15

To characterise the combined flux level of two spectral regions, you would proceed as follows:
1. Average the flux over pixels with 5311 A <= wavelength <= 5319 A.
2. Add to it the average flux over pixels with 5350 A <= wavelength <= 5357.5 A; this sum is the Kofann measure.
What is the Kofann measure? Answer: 13.0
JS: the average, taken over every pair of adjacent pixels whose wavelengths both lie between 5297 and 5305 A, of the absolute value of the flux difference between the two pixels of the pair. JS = 0.67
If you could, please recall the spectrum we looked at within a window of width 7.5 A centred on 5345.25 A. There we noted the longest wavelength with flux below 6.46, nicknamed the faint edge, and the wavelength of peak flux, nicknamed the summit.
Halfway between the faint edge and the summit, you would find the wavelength 5346.4 A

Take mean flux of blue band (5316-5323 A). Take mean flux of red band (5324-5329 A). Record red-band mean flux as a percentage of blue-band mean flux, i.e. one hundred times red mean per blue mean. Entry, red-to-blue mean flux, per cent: 101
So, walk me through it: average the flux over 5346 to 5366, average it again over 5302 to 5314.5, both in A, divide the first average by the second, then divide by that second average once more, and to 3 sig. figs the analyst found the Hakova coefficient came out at 0.151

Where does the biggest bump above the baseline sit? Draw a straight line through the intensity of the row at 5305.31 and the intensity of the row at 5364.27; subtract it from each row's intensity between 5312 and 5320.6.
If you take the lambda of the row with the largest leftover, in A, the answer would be 5313.87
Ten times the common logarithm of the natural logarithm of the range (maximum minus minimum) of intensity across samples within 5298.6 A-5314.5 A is -17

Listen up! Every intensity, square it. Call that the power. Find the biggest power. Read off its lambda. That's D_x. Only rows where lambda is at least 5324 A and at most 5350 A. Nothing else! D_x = 5329.80 A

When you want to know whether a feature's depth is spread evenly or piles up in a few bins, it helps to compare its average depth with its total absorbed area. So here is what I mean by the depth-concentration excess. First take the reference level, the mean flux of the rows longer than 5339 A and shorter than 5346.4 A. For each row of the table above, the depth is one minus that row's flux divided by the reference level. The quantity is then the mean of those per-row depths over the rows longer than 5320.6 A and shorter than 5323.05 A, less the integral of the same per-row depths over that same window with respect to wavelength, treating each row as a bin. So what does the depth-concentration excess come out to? 0.07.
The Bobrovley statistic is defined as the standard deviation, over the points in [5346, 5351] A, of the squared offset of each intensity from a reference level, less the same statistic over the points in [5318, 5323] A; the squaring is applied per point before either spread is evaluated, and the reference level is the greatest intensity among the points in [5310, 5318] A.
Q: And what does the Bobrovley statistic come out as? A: 0.0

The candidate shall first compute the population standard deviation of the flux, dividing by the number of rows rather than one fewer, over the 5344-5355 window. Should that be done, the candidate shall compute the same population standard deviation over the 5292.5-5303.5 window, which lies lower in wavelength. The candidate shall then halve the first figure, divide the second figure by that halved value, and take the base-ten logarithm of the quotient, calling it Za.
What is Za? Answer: 0.4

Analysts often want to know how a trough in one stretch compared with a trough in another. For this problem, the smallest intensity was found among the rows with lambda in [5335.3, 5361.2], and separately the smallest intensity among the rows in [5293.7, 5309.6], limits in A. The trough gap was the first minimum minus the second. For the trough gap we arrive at -0.12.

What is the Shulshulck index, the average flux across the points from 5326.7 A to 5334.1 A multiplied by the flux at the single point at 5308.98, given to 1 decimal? 39.0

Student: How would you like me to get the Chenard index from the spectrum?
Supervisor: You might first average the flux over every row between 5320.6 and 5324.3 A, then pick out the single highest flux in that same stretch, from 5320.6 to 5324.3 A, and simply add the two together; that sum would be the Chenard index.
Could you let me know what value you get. 13.0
